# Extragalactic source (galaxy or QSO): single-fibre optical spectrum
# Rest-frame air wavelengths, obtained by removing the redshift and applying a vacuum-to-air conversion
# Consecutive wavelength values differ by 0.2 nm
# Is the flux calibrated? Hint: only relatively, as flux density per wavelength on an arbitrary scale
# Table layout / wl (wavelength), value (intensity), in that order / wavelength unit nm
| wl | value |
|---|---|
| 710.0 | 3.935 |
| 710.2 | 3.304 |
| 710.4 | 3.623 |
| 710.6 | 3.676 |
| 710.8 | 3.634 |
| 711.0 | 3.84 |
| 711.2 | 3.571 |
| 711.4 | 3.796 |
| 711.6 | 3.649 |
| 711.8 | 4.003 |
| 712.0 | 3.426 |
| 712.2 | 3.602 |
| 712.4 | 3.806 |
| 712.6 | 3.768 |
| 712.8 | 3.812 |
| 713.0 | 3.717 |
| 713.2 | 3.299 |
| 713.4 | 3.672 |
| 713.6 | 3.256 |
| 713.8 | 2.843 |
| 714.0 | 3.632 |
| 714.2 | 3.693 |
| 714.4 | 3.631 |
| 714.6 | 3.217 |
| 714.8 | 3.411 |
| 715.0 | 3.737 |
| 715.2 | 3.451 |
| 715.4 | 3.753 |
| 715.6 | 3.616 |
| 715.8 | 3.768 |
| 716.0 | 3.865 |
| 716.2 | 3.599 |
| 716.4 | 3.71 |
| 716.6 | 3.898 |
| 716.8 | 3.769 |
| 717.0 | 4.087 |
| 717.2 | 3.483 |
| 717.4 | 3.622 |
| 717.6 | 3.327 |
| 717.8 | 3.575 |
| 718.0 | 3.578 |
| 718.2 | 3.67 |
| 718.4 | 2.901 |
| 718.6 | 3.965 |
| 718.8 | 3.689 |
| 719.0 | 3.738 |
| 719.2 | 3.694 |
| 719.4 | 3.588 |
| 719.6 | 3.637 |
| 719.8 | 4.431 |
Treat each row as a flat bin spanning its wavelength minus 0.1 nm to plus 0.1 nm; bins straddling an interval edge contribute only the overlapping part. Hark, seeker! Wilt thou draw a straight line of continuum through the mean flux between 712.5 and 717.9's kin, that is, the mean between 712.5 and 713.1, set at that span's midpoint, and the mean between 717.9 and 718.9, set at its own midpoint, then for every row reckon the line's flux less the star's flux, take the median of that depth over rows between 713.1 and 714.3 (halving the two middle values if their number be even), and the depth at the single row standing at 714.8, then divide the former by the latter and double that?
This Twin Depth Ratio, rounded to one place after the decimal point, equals 1.9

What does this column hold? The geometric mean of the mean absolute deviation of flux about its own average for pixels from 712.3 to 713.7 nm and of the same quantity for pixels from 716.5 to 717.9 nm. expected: 0.20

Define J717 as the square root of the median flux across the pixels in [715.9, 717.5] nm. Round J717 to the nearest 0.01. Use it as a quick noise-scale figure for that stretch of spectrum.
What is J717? 1.93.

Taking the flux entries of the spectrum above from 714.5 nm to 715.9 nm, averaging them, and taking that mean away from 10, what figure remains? 6.44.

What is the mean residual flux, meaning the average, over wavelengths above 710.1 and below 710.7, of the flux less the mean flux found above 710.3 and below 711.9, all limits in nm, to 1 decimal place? -0.2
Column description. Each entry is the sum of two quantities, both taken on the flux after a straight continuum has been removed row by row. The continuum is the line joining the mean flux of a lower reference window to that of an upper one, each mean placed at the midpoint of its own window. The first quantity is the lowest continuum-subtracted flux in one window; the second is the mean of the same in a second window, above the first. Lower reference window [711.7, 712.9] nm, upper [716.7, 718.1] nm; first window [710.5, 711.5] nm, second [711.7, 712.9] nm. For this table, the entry -0.19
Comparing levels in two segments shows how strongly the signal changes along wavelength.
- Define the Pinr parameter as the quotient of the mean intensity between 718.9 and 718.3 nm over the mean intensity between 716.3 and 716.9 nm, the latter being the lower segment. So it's 0.93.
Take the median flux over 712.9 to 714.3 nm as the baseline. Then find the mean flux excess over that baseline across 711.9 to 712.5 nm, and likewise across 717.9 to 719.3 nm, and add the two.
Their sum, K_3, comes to -0.05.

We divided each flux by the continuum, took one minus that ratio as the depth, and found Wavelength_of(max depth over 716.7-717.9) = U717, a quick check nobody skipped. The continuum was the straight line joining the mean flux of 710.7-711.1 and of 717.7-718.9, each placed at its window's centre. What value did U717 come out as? 717.6 nm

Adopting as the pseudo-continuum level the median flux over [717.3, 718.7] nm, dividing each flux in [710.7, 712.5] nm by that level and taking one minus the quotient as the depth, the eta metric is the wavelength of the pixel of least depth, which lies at 711.8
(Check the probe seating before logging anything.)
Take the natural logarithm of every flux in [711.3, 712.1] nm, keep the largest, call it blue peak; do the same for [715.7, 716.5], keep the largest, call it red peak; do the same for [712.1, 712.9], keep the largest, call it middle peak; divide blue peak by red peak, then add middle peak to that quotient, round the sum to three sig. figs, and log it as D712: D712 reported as 2.36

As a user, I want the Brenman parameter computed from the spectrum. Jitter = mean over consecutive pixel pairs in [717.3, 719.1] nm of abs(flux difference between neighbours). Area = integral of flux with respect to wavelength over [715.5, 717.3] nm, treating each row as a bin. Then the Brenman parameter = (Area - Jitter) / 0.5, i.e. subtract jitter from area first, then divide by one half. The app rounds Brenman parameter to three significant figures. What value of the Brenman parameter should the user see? 12.8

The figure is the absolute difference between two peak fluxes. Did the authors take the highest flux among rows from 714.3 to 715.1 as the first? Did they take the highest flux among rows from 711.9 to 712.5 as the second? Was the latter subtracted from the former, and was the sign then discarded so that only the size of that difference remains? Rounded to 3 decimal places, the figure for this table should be 0.069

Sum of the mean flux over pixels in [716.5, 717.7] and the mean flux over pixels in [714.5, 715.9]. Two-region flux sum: 7.26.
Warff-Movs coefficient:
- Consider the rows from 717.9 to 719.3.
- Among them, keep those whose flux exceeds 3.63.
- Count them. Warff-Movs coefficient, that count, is 5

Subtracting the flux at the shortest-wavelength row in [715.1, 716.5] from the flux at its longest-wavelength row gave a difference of 0.26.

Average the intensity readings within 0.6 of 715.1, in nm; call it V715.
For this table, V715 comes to 3.53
